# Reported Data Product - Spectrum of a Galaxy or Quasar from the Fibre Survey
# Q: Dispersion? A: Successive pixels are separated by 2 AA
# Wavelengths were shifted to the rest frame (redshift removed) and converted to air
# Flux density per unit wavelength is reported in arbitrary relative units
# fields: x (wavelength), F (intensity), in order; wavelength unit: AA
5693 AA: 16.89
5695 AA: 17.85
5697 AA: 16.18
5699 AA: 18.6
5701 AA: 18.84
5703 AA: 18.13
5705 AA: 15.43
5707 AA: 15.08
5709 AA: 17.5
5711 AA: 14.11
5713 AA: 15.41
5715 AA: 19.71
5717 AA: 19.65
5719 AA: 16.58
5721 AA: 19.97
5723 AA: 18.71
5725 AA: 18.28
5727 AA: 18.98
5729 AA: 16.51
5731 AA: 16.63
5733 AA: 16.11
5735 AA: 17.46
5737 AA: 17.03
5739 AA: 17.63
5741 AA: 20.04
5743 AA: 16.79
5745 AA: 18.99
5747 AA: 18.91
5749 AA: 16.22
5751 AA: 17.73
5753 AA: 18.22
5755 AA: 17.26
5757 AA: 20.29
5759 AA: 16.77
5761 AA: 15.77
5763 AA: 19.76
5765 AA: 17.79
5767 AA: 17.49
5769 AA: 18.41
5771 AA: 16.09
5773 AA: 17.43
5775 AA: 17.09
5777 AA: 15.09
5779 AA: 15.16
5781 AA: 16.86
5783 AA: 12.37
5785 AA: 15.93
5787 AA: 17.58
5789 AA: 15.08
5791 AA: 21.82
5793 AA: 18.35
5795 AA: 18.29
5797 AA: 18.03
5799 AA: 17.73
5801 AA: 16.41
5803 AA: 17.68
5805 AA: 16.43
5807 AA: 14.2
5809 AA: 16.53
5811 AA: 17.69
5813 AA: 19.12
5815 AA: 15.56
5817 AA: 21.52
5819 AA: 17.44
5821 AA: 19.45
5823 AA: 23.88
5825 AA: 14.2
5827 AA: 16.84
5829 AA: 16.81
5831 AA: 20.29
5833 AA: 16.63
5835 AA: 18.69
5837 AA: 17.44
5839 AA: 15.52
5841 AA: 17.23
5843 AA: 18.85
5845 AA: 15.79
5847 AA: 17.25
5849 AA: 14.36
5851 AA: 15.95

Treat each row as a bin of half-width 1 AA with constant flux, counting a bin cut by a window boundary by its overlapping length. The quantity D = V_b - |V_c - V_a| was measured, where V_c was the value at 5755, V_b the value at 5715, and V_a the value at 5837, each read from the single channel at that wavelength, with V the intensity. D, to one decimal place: 19.5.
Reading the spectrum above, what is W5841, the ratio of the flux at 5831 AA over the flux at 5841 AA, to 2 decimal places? 1.18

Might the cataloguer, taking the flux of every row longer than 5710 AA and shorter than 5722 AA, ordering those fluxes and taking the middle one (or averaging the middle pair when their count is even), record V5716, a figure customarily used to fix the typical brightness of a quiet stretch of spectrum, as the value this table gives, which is 18.1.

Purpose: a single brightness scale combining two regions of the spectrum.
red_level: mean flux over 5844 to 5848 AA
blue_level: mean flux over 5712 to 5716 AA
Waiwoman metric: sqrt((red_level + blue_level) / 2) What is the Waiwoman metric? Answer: 4.13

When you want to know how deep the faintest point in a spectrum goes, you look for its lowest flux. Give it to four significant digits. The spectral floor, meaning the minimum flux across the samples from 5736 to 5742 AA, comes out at 17.03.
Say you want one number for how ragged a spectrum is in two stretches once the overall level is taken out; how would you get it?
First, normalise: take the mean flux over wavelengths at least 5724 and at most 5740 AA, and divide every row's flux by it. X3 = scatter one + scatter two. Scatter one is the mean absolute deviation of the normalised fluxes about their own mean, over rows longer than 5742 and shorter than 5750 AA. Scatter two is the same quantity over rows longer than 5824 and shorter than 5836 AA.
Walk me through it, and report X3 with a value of 0.16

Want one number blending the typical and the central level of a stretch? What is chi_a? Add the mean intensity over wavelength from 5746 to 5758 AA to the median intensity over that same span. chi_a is 36.1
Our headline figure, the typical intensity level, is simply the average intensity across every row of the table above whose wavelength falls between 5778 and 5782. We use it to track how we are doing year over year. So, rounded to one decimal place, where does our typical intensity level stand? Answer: 16.0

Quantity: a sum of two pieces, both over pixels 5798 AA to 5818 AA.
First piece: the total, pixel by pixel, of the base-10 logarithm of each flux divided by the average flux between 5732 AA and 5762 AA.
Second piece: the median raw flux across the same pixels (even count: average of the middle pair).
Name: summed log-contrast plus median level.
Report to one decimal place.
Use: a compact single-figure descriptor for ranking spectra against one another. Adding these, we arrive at 17.0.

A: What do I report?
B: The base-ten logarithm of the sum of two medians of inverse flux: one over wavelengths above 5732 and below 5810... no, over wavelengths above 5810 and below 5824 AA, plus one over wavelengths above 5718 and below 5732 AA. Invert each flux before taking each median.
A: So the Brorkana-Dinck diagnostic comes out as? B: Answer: -0.971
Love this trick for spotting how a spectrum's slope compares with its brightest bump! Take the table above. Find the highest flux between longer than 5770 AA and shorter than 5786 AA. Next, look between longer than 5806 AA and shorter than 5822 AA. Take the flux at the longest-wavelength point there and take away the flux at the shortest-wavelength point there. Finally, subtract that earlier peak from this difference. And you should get -12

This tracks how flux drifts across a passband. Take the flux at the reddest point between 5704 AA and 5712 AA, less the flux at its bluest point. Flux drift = -1.3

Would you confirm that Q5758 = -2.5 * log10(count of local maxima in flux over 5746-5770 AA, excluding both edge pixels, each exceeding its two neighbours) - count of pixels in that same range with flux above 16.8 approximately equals -10.2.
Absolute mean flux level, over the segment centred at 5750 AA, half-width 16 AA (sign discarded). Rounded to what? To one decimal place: 17.9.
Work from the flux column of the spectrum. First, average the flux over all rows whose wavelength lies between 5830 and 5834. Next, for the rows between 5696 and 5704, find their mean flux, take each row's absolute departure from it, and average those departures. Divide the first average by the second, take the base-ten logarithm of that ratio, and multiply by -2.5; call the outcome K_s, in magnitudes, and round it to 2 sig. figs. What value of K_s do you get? -3.3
